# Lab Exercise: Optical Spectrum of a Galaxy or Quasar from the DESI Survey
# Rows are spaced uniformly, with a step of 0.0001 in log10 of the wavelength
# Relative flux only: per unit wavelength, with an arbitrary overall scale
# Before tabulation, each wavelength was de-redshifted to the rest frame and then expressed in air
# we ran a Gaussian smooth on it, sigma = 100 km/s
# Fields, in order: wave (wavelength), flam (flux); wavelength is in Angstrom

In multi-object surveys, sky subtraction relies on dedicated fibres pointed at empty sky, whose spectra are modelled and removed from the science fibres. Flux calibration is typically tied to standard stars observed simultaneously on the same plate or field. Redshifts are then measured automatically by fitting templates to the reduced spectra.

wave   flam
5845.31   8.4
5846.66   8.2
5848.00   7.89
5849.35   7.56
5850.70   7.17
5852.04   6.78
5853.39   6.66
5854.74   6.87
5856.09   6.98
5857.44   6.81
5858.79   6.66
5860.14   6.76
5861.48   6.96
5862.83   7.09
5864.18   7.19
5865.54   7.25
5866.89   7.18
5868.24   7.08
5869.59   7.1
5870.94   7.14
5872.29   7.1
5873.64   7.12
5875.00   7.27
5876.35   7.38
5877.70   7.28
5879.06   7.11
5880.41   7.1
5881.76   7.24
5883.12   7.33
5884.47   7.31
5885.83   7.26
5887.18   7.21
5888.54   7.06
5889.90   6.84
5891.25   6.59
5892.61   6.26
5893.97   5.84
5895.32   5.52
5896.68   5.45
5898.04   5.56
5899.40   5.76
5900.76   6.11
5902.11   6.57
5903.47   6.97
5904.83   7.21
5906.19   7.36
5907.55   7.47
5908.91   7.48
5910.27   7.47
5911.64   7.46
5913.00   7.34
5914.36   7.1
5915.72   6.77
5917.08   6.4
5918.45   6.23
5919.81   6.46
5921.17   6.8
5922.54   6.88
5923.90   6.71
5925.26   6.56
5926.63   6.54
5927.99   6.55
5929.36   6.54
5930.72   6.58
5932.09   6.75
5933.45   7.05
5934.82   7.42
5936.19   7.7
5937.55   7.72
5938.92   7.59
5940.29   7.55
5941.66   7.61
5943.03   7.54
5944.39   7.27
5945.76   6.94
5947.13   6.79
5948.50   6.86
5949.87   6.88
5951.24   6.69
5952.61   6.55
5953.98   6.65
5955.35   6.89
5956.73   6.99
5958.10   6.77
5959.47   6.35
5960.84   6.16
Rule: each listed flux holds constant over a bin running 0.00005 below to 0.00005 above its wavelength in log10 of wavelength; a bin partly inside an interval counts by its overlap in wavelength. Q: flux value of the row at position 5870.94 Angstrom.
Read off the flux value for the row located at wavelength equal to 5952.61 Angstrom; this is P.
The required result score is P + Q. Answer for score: 13.7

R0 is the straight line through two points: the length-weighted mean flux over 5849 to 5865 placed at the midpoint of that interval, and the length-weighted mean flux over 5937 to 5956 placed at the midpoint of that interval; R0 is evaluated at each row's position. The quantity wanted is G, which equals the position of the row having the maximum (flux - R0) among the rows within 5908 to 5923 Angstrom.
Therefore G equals 5908.91 Angstrom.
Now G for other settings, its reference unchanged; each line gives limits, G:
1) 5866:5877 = 5876.35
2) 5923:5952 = 5937.55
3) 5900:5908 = 5907.55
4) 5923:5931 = 5923.90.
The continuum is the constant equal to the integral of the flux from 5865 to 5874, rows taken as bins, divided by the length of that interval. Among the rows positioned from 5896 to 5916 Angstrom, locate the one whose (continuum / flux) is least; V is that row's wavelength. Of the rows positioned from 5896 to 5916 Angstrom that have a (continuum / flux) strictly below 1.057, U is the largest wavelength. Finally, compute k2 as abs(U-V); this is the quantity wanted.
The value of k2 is 6.8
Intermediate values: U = 5915.72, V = 5908.91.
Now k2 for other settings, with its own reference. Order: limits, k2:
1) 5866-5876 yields 0.0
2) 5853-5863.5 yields 0.0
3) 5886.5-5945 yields 6.8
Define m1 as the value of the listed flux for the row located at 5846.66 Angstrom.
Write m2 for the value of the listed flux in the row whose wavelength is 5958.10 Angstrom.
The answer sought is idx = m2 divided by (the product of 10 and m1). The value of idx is 0.083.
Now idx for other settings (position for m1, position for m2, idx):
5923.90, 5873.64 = 0.106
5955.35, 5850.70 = 0.104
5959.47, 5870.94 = 0.112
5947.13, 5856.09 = 0.103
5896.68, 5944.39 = 0.133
